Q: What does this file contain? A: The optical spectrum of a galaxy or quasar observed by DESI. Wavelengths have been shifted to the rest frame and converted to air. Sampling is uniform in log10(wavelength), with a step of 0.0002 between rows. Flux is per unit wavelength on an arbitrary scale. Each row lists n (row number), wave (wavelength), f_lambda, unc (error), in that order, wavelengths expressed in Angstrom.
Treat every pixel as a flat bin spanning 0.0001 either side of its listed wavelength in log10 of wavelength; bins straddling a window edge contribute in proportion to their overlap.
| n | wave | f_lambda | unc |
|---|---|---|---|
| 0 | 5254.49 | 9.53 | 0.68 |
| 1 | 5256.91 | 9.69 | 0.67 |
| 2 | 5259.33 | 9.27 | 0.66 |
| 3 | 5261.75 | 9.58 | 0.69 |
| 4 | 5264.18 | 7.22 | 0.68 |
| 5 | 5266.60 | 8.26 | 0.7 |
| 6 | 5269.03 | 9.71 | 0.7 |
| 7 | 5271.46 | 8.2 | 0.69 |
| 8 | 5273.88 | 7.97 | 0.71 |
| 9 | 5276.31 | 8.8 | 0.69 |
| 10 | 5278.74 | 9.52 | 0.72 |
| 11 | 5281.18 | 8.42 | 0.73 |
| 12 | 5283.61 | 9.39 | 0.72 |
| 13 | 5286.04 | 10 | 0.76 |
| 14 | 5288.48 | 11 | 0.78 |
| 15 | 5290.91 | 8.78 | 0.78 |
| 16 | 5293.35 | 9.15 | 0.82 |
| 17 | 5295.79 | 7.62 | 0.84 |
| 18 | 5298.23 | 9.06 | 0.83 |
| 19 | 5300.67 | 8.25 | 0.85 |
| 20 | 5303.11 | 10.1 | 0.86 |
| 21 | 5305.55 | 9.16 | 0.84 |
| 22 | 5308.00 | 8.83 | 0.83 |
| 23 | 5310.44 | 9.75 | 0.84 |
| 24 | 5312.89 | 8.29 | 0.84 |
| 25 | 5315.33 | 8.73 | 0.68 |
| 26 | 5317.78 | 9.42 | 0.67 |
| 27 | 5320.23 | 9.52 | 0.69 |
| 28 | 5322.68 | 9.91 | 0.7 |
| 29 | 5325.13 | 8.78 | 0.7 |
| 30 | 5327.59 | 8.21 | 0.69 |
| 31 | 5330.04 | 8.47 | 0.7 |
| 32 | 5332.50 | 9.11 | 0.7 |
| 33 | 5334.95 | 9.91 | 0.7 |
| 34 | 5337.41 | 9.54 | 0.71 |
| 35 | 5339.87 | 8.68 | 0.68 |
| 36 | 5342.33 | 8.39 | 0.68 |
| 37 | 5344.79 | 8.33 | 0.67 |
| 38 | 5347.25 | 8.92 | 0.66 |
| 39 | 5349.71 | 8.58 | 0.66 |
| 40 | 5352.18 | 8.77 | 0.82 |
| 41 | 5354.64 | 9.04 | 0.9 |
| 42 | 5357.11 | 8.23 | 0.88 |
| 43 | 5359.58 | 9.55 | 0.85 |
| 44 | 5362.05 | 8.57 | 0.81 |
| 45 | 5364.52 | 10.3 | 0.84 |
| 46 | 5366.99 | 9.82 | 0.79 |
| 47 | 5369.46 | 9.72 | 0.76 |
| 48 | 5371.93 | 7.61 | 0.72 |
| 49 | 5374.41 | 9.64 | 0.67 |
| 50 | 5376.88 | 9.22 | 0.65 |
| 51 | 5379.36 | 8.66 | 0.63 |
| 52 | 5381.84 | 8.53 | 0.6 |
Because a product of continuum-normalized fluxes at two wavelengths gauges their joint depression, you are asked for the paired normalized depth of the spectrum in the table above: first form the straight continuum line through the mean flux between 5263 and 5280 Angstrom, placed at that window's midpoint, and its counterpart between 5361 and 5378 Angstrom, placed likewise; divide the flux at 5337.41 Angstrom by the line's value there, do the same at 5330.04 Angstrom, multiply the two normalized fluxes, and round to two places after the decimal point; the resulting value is 1.00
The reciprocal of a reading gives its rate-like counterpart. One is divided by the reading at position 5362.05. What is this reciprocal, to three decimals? 0.117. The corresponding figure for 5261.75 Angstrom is 0.104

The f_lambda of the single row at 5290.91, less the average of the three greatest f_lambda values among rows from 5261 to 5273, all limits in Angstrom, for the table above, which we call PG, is -0.4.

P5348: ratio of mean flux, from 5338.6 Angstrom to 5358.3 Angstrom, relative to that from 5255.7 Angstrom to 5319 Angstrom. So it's 0.957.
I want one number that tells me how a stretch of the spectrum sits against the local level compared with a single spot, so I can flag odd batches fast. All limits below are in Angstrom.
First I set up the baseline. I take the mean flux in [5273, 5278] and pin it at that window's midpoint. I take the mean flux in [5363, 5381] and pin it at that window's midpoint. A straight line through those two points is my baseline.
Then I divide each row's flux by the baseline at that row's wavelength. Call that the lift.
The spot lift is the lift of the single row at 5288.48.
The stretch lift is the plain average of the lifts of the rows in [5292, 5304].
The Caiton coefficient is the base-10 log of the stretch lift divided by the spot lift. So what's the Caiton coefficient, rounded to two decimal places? -0.10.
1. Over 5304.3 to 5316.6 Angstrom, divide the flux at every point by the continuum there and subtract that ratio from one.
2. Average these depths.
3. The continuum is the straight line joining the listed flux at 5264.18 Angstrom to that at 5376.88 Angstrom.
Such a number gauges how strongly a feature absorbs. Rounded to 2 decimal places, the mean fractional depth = -0.11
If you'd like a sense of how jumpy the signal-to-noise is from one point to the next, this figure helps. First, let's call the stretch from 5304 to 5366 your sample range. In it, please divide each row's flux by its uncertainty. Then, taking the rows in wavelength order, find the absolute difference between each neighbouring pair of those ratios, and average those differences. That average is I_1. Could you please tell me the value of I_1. 0.99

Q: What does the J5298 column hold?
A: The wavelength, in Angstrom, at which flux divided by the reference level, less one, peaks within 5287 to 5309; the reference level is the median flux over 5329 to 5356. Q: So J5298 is 5288.48 Angstrom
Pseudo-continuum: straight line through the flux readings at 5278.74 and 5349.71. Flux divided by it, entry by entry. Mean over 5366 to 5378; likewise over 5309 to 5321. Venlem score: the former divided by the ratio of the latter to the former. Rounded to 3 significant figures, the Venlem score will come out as 1.22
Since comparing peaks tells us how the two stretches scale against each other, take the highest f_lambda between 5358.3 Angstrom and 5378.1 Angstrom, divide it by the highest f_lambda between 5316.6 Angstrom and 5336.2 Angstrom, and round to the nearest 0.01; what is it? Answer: 1.04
